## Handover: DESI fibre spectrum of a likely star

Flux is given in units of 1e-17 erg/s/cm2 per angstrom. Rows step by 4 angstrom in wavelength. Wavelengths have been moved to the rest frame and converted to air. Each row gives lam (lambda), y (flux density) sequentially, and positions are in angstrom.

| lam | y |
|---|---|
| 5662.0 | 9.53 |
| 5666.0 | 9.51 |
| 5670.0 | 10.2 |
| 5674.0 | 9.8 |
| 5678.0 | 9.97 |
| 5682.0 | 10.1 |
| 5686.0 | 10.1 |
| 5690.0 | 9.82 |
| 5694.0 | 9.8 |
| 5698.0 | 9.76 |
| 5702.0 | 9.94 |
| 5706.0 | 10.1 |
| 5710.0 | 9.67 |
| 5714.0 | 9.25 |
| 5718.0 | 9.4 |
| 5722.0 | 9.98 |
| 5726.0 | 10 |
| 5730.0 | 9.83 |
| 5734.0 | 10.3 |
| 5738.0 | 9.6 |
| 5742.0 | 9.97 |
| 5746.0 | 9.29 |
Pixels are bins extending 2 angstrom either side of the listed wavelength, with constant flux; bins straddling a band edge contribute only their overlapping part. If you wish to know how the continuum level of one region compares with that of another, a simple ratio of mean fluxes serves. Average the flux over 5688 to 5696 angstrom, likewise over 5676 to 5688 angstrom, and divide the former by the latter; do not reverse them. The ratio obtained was 0.98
